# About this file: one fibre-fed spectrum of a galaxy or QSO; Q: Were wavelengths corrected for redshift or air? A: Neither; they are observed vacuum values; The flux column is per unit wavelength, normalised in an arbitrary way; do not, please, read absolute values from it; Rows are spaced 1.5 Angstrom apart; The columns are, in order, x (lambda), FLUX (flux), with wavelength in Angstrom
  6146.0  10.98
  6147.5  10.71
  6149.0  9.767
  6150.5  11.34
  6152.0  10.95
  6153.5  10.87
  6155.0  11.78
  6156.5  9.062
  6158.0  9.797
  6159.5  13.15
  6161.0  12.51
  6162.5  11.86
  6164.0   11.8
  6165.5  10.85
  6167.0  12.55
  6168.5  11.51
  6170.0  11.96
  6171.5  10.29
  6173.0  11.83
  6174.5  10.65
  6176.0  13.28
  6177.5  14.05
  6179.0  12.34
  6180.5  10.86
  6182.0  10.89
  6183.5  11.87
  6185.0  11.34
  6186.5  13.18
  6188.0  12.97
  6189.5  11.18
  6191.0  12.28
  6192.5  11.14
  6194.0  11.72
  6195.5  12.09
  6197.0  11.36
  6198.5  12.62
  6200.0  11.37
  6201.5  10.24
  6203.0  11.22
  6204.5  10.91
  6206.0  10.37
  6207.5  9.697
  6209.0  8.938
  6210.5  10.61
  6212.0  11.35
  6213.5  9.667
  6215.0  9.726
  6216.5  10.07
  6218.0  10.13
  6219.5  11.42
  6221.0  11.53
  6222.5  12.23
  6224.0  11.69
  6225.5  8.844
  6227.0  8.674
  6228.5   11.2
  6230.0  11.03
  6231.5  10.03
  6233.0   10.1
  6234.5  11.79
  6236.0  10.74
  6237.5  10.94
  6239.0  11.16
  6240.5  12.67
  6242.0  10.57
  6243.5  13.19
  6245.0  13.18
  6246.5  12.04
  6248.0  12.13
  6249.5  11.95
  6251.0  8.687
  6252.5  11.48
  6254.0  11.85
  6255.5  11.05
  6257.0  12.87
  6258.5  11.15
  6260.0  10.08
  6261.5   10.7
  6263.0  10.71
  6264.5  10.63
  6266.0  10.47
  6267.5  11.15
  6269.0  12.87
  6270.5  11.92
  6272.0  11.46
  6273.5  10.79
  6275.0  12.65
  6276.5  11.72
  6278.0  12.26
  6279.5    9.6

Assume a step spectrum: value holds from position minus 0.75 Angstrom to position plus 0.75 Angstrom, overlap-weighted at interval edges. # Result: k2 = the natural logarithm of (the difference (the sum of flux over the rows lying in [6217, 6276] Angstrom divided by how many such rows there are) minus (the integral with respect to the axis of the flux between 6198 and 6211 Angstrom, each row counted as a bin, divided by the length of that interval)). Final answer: -0.5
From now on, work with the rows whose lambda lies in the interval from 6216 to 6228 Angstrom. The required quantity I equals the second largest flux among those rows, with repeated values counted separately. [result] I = 11.69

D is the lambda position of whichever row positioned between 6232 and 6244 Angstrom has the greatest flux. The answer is 6243.5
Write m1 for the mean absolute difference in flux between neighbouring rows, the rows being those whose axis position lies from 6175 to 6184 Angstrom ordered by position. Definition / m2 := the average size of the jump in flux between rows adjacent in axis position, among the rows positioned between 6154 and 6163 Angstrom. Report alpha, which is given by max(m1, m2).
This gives 1.6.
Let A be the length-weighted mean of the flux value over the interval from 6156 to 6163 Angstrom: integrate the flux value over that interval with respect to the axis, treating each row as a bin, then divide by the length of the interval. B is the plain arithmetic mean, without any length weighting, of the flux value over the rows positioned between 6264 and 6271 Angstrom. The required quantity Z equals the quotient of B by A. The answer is 1.01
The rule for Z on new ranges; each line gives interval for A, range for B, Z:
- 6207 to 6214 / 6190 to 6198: 1.16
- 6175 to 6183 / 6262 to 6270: 0.91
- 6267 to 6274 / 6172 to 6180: 1.06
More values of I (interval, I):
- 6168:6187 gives 13.28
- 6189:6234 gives 12.28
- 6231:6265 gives 13.18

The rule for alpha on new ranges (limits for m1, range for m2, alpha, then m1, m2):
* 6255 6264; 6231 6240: 1.0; 1.05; 0.6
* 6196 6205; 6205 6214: 1.1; 0.99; 1.1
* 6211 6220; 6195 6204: 1.1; 0.69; 1.1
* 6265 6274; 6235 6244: 1.3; 0.90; 1.3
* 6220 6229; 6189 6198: 1.4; 1.36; 0.8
